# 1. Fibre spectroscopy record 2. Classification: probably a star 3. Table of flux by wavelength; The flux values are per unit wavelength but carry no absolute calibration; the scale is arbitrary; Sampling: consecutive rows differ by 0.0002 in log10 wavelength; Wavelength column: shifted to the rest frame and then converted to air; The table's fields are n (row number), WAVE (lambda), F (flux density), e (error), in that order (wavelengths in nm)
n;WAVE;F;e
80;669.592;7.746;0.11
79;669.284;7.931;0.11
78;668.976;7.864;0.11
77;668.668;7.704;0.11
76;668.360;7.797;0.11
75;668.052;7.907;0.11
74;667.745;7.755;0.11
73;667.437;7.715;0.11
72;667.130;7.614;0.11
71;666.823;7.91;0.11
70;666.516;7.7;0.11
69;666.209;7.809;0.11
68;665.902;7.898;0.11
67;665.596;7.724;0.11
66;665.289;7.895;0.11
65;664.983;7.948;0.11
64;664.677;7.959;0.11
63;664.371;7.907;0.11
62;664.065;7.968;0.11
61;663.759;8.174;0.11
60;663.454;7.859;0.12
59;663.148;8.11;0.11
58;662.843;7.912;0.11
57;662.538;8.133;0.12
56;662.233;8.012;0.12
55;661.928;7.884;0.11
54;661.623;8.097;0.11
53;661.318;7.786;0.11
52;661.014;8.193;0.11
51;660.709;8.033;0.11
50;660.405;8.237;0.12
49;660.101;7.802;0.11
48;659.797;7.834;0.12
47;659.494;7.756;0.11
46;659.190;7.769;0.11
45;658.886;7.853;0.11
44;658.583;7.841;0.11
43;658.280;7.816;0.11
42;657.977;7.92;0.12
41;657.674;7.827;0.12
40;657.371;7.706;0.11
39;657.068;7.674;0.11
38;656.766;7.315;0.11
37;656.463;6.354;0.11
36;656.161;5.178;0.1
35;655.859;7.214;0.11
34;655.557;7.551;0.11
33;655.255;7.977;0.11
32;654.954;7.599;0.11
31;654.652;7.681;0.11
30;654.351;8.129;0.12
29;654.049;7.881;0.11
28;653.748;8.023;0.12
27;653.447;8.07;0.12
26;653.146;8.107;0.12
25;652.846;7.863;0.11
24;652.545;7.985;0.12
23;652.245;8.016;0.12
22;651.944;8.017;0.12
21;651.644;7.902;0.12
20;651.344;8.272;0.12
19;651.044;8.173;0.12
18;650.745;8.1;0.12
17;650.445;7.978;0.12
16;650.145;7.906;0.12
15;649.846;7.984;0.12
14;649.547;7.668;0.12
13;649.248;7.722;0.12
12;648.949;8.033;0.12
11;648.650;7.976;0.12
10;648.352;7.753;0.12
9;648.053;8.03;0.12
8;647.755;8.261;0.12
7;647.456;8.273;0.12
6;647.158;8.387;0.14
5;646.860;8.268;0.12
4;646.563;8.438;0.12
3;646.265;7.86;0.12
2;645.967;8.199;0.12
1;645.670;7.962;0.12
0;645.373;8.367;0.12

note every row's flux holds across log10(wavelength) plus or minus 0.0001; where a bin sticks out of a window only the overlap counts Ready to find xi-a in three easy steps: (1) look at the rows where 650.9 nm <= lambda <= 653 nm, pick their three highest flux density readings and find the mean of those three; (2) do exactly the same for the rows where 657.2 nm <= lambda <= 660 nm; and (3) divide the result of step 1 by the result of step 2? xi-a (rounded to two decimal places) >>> 1.04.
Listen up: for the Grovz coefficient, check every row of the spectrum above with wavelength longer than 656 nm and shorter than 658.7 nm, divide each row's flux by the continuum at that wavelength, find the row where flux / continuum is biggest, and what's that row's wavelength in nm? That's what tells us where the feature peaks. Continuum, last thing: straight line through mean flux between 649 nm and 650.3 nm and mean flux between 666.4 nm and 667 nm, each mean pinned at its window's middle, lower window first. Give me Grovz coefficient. 657.977 nm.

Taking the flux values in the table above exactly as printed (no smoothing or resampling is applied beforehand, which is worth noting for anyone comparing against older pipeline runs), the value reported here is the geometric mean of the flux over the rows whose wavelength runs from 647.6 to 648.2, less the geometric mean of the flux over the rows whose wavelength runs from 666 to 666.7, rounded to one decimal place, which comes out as 0.4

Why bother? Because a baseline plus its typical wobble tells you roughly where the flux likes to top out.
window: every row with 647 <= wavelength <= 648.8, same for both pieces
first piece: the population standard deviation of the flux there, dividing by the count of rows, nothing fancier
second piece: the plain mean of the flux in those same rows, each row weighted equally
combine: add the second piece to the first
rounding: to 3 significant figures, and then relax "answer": 8.33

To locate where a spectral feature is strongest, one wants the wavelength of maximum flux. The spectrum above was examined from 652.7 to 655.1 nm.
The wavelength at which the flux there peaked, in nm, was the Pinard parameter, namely 654.351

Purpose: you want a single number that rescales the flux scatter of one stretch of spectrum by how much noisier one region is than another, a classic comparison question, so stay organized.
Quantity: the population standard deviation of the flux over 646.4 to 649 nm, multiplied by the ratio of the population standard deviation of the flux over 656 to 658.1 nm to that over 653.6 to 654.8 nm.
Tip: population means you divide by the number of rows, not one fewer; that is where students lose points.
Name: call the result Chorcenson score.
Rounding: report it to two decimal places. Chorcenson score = 1.17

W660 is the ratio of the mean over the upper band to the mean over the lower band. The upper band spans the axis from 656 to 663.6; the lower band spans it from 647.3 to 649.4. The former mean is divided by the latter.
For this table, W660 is 0.96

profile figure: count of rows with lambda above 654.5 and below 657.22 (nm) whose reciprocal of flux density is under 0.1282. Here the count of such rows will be 1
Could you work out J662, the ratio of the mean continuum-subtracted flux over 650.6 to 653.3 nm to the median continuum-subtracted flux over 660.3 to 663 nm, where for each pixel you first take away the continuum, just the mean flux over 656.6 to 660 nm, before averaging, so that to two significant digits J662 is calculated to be 1.1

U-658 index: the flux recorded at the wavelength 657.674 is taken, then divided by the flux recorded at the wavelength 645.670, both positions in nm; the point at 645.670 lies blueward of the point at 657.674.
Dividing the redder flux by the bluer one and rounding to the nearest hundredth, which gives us 0.98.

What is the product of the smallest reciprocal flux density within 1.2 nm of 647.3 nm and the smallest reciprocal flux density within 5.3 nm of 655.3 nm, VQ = 0.0143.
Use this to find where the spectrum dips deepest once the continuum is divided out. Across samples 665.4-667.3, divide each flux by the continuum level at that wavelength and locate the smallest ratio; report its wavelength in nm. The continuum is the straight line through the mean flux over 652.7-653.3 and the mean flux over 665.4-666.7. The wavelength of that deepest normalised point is 667.130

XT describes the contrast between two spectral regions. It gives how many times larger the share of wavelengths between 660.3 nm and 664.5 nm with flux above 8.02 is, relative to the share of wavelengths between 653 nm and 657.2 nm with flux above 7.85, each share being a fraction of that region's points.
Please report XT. 1.2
